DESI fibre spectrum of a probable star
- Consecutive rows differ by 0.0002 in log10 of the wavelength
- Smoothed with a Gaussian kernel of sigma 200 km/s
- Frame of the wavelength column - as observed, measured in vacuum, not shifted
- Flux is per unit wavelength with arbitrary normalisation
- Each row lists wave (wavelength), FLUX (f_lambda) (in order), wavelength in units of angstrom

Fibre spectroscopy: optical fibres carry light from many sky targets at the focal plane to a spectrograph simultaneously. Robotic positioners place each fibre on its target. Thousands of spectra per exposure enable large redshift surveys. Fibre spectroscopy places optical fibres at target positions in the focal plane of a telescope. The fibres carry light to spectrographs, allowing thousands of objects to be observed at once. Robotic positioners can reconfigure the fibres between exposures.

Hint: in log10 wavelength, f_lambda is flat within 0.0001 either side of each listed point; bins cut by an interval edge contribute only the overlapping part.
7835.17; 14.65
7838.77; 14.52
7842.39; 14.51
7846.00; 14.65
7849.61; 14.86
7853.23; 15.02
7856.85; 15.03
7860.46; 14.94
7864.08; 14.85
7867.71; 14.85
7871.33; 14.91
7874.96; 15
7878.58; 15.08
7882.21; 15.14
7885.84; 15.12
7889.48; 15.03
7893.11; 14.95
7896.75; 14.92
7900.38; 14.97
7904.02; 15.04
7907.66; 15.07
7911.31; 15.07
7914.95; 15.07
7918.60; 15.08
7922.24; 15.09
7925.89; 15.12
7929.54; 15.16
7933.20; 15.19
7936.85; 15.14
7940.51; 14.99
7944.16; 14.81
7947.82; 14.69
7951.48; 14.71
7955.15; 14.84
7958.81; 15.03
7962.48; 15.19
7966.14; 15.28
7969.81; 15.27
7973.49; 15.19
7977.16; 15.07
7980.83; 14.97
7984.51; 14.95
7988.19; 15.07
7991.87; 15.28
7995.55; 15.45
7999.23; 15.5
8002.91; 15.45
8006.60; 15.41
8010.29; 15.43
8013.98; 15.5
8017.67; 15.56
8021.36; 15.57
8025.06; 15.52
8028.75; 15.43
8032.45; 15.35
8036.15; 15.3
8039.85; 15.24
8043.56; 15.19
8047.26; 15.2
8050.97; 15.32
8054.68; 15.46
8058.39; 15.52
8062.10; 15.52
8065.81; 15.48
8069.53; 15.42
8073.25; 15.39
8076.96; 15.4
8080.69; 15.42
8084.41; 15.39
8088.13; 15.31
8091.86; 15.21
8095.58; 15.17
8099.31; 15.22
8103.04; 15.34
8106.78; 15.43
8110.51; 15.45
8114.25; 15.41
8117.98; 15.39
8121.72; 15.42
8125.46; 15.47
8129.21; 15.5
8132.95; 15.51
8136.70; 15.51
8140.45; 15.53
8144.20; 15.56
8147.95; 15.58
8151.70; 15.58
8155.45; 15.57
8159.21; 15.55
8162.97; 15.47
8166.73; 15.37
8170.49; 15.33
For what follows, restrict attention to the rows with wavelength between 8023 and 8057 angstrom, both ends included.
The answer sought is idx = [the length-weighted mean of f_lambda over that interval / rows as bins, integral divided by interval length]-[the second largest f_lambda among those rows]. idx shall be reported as -0.12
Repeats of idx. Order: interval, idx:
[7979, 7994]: 0.00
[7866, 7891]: -0.10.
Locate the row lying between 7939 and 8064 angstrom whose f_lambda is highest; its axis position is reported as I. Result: 8021.36 angstrom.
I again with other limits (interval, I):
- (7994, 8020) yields 8017.67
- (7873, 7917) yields 7882.21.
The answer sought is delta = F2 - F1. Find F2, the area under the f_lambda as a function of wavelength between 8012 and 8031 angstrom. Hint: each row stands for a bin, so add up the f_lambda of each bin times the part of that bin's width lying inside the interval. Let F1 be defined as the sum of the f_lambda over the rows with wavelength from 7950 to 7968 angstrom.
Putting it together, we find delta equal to 220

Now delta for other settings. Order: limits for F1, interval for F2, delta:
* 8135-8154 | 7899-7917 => 193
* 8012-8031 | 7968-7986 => 194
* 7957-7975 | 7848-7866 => 193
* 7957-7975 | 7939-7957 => 191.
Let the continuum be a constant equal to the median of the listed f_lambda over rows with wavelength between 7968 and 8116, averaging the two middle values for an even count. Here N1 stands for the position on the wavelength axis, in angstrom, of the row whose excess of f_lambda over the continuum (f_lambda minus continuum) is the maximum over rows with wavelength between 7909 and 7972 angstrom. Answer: 7966.14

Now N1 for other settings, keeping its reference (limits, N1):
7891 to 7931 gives 7929.54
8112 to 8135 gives 8132.95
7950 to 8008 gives 7999.23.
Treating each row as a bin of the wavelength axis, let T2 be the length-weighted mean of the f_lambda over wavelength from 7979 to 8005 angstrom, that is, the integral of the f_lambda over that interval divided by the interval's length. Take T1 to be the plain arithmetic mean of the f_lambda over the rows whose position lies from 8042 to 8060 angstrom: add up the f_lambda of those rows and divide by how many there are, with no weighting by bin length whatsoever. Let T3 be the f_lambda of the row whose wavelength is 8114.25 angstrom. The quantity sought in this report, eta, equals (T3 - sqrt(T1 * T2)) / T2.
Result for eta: 0.008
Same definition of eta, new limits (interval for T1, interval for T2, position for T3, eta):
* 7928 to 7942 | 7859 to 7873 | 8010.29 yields 0.029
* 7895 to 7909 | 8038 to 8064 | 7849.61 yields -0.020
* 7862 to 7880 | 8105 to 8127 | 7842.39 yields -0.044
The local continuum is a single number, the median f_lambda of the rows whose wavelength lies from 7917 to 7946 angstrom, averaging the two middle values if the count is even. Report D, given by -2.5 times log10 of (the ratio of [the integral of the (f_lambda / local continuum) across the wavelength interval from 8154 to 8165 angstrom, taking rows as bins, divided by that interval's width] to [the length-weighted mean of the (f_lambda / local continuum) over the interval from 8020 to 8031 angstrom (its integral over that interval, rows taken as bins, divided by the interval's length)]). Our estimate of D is -0.0015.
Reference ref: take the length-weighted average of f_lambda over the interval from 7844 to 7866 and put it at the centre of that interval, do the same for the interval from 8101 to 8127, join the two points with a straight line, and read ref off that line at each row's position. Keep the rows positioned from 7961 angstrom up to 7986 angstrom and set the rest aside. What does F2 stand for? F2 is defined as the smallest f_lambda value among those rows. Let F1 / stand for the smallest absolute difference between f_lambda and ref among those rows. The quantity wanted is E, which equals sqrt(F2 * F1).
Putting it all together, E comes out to 1.0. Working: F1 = 0.06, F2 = 14.95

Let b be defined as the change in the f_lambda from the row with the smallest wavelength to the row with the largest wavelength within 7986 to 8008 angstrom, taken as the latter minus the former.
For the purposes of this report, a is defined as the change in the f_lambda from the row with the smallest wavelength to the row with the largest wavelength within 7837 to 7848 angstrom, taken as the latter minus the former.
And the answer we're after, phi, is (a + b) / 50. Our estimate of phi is 0.009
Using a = 0.13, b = 0.34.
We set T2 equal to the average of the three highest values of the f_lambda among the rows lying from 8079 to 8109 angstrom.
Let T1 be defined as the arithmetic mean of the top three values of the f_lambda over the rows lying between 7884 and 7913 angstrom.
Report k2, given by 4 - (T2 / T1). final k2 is 2.98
